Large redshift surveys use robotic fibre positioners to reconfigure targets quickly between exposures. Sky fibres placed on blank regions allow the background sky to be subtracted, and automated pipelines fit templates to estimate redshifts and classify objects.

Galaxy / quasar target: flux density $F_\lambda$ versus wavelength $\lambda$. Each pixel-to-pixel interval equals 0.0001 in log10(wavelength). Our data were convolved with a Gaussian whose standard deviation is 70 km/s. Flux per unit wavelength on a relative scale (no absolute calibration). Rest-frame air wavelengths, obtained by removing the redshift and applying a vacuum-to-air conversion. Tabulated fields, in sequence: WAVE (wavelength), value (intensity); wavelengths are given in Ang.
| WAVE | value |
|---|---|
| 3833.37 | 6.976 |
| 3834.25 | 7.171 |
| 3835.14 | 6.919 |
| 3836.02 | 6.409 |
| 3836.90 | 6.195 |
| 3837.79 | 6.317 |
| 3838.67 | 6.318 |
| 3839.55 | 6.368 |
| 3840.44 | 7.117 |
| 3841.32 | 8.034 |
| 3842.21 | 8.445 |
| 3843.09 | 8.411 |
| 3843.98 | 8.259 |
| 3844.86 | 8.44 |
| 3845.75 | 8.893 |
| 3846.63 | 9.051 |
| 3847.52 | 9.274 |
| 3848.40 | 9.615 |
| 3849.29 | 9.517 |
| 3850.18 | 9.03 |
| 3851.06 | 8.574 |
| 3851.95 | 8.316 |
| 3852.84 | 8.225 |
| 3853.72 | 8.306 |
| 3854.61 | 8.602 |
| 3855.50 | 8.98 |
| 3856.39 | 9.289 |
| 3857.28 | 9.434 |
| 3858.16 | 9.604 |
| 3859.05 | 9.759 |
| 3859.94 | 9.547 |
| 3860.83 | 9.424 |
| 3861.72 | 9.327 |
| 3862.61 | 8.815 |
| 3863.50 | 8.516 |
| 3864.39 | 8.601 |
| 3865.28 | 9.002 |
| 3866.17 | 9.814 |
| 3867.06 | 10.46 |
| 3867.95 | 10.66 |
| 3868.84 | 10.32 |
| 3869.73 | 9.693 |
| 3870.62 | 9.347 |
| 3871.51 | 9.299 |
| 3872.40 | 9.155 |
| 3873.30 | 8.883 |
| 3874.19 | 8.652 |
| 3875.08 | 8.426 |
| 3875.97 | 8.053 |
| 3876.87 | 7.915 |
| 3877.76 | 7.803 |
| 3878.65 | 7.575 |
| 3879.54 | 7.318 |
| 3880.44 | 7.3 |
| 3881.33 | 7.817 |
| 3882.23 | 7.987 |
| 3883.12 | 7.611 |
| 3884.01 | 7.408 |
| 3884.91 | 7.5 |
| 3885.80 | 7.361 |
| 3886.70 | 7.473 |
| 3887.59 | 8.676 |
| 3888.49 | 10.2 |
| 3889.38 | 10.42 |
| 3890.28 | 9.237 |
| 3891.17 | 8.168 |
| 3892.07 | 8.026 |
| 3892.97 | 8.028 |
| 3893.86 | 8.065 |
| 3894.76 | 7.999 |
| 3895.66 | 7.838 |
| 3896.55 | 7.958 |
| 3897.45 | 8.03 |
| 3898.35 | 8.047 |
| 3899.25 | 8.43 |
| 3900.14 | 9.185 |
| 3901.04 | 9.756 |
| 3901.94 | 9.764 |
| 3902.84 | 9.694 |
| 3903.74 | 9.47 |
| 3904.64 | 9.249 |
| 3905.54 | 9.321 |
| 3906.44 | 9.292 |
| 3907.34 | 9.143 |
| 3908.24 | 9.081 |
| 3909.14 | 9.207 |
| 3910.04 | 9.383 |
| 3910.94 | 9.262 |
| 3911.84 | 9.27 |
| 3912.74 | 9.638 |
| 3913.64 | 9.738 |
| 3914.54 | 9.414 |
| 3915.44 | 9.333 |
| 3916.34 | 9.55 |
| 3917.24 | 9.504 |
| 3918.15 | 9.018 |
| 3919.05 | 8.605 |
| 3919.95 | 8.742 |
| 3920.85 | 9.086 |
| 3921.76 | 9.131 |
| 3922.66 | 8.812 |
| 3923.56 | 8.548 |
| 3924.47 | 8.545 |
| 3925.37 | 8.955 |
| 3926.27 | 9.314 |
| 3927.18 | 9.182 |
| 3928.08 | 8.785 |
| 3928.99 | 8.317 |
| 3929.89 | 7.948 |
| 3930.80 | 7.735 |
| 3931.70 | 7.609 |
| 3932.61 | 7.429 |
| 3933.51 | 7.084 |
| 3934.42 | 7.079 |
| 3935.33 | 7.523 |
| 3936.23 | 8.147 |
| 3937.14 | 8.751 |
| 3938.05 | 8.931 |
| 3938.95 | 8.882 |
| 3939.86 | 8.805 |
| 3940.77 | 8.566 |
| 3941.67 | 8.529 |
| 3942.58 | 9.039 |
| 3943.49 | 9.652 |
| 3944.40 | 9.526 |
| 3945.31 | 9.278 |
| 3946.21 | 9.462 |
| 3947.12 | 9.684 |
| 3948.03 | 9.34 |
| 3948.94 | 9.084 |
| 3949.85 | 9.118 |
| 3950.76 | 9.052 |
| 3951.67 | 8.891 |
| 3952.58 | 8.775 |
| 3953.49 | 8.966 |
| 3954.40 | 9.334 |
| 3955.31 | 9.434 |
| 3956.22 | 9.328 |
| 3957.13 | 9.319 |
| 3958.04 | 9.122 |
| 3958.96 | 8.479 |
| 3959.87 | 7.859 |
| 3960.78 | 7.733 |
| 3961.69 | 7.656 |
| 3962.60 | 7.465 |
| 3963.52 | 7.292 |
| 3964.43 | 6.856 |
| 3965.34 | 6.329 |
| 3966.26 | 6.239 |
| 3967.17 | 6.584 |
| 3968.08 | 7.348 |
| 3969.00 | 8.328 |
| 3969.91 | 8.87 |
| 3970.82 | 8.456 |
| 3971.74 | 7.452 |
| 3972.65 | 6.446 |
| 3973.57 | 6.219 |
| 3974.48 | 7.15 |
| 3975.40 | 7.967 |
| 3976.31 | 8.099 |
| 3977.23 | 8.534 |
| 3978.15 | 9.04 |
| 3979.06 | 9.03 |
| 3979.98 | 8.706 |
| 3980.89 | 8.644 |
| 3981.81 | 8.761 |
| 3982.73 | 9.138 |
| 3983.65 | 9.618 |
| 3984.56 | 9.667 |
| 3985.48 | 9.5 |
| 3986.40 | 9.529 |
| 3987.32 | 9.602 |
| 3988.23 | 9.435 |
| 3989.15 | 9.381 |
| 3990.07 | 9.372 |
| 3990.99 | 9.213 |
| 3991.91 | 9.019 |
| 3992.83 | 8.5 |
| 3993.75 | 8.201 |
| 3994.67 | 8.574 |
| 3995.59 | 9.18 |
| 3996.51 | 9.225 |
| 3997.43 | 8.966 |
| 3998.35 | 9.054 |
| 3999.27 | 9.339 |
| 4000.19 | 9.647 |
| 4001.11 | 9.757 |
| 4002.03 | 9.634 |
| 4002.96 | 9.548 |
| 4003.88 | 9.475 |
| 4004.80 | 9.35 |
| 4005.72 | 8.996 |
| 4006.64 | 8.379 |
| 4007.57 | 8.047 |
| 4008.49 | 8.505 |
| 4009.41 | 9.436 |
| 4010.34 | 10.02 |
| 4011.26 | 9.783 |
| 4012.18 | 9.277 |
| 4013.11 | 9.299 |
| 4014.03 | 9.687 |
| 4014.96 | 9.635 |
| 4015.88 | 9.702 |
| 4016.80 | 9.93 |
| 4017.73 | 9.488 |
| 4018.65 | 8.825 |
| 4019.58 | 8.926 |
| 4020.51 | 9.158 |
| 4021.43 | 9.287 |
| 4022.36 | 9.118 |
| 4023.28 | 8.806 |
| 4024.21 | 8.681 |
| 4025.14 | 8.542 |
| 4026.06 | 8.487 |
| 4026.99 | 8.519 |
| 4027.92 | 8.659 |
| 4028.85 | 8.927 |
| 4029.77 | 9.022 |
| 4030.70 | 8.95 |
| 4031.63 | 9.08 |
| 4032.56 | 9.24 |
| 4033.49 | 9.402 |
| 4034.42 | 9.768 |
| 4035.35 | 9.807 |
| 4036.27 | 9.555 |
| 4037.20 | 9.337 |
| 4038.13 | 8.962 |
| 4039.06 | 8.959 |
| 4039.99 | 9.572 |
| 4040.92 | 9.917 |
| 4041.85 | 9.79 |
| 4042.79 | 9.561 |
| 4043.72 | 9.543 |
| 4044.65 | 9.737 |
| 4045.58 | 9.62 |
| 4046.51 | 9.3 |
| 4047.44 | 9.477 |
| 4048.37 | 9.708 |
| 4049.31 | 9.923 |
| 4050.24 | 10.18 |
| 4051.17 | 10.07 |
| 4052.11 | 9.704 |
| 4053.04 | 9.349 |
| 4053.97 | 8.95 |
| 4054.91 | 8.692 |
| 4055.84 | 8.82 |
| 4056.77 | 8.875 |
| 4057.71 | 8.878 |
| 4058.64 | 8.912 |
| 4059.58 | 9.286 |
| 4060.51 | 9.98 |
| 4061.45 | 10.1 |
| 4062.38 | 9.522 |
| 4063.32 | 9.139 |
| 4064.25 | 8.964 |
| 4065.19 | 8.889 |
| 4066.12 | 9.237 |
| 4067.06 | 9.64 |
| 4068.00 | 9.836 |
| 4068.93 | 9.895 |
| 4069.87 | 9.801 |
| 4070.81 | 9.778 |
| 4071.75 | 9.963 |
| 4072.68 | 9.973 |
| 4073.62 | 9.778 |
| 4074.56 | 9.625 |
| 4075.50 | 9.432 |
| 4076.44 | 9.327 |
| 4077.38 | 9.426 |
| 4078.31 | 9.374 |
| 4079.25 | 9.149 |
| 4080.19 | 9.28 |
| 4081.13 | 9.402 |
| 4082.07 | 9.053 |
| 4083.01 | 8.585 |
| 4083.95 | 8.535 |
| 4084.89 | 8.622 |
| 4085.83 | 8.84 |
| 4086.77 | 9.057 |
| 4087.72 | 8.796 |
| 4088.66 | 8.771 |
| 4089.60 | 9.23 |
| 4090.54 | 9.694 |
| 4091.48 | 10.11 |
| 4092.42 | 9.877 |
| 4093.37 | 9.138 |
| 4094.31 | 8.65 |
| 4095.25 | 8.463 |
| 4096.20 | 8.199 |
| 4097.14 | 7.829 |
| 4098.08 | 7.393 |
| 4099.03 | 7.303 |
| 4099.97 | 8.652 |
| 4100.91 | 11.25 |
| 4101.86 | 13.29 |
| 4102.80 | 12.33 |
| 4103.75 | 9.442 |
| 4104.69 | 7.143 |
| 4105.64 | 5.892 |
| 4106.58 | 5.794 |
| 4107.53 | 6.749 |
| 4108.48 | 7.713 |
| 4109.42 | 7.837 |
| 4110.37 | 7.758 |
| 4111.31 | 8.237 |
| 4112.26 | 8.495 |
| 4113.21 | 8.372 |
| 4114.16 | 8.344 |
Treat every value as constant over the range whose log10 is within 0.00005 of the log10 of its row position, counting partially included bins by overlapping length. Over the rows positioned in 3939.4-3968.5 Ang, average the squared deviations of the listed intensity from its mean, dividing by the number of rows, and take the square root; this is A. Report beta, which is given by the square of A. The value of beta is 1.0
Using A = 1.0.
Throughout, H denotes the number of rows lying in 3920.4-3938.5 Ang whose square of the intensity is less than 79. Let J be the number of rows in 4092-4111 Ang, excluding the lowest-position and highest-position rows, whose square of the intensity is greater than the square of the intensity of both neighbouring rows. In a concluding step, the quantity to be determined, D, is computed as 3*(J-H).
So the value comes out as -36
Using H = 14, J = 2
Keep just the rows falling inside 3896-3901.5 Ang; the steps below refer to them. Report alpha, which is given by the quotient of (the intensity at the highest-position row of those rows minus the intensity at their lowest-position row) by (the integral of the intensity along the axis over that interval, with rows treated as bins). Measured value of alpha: 0.038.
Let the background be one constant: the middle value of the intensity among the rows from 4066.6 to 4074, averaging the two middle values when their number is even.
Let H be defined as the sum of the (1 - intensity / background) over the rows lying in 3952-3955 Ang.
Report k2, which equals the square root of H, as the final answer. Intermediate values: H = 0.24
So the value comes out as 0.49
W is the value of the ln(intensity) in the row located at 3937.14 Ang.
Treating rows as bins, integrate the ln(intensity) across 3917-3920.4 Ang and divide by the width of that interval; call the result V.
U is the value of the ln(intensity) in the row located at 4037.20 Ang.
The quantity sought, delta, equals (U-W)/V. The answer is 0.03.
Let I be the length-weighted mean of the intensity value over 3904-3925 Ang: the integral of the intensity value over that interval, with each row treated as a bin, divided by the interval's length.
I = 9.2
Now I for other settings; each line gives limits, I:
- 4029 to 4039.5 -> 9.3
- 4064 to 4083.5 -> 9.5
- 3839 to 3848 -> 8.2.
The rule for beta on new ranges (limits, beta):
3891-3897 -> 0.0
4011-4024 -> 0.1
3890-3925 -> 0.4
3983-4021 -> 0.2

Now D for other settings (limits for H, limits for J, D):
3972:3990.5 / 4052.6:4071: -21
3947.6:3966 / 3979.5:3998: -18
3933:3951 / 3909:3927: -15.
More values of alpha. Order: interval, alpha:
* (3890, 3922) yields 0.000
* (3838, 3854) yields 0.015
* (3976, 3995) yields 0.003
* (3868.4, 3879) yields -0.030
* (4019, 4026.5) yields -0.007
